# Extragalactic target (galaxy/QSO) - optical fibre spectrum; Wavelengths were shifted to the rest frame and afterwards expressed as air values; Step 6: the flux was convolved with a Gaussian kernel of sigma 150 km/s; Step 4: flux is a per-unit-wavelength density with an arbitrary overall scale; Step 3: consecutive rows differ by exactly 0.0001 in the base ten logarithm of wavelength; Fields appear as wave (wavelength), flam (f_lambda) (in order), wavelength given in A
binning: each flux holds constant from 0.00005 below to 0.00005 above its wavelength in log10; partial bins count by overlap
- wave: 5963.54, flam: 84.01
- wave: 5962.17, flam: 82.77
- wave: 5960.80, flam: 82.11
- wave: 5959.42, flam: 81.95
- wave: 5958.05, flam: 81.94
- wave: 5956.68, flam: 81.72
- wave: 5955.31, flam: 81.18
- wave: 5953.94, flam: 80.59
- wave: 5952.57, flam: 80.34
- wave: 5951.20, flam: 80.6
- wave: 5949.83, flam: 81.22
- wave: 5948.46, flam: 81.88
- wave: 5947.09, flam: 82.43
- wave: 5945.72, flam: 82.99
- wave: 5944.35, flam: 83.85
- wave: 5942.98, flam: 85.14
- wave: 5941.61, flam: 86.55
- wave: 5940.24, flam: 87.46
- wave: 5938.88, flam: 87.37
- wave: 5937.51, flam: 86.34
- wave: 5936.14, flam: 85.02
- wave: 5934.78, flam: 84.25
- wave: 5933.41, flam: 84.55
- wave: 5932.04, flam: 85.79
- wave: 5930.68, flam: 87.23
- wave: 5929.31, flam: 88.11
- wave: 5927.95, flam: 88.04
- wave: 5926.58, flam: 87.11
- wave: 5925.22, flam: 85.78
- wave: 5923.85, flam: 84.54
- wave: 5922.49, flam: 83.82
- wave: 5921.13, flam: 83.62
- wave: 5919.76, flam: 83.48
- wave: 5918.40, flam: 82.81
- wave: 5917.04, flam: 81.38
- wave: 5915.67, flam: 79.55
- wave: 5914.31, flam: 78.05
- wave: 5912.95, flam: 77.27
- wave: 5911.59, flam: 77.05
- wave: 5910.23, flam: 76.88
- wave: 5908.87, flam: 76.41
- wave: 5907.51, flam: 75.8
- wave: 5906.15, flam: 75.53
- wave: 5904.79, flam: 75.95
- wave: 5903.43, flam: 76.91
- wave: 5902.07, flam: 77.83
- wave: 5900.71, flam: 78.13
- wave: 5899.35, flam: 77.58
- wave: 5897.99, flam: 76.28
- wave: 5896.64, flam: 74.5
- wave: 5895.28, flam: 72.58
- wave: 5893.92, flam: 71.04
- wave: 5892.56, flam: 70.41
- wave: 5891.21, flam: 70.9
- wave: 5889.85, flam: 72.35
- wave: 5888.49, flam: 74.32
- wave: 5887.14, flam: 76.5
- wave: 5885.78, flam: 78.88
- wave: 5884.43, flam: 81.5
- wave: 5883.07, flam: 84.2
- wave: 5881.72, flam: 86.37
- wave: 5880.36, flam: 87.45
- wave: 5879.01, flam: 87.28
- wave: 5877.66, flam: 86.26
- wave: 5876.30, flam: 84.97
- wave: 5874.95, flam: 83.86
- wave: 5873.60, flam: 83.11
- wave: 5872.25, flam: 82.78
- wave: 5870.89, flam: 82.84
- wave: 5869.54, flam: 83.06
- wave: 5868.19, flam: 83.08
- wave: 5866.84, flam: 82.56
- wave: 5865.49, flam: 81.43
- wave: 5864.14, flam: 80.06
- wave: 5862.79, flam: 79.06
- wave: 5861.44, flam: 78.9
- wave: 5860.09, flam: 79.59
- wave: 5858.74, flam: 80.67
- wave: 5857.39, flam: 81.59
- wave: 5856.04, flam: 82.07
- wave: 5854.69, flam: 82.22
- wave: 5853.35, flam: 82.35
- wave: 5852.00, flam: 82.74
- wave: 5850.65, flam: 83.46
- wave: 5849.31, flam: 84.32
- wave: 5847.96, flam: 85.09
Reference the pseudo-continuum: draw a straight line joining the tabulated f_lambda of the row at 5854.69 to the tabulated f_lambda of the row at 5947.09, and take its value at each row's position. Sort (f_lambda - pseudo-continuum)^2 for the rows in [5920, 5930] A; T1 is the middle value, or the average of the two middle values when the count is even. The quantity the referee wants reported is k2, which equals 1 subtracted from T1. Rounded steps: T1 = 12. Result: 11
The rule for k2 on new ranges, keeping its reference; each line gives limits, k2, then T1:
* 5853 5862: -1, 0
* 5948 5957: 1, 2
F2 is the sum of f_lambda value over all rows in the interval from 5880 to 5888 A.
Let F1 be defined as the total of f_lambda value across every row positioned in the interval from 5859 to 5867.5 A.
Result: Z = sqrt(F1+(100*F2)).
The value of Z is 224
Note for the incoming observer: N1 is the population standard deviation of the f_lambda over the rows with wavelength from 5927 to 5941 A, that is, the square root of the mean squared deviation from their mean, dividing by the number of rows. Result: 1.4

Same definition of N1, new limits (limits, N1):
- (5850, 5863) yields 1.5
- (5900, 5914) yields 0.8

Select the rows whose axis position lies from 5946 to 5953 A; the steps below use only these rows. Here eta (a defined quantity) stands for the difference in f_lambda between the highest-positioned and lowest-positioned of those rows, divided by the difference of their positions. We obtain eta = -0.4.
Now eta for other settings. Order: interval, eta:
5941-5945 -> -1.0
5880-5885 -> -1.5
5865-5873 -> 0.2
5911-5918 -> 0.8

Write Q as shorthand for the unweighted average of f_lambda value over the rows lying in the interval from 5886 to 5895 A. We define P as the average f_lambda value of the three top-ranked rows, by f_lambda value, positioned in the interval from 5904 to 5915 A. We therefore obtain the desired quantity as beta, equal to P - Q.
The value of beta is 5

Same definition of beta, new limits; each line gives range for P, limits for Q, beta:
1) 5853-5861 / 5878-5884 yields -4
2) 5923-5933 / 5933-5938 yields 3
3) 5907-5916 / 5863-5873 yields -4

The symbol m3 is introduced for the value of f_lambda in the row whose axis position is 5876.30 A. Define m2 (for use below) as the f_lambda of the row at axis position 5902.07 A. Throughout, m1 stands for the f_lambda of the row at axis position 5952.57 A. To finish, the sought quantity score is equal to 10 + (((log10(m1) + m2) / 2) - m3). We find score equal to -35.1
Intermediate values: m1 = 80.34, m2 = 77.83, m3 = 84.97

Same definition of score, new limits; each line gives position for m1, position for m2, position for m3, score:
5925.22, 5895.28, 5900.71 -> -30.9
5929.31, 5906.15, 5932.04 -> -37.1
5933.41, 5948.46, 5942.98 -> -33.2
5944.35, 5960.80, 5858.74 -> -28.7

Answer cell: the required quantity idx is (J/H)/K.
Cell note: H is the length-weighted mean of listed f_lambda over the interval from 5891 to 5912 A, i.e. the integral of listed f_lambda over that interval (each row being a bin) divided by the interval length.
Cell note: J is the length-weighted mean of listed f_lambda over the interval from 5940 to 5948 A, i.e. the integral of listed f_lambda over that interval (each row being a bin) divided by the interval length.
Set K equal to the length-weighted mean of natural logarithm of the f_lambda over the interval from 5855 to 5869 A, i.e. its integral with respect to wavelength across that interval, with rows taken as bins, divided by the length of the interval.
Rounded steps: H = 75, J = 84.4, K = 4.39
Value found 0.255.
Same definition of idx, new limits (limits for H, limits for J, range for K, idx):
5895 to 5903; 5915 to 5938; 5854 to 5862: 0.253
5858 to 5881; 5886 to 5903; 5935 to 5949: 0.203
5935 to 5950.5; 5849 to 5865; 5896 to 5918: 0.221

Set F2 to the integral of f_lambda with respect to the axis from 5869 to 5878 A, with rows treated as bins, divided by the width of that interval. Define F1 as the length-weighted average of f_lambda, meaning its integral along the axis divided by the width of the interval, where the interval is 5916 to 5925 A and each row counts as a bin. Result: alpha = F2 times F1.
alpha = 6964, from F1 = 83.2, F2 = 84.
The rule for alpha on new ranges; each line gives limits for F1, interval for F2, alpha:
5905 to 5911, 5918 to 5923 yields 6357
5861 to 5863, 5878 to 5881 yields 6906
